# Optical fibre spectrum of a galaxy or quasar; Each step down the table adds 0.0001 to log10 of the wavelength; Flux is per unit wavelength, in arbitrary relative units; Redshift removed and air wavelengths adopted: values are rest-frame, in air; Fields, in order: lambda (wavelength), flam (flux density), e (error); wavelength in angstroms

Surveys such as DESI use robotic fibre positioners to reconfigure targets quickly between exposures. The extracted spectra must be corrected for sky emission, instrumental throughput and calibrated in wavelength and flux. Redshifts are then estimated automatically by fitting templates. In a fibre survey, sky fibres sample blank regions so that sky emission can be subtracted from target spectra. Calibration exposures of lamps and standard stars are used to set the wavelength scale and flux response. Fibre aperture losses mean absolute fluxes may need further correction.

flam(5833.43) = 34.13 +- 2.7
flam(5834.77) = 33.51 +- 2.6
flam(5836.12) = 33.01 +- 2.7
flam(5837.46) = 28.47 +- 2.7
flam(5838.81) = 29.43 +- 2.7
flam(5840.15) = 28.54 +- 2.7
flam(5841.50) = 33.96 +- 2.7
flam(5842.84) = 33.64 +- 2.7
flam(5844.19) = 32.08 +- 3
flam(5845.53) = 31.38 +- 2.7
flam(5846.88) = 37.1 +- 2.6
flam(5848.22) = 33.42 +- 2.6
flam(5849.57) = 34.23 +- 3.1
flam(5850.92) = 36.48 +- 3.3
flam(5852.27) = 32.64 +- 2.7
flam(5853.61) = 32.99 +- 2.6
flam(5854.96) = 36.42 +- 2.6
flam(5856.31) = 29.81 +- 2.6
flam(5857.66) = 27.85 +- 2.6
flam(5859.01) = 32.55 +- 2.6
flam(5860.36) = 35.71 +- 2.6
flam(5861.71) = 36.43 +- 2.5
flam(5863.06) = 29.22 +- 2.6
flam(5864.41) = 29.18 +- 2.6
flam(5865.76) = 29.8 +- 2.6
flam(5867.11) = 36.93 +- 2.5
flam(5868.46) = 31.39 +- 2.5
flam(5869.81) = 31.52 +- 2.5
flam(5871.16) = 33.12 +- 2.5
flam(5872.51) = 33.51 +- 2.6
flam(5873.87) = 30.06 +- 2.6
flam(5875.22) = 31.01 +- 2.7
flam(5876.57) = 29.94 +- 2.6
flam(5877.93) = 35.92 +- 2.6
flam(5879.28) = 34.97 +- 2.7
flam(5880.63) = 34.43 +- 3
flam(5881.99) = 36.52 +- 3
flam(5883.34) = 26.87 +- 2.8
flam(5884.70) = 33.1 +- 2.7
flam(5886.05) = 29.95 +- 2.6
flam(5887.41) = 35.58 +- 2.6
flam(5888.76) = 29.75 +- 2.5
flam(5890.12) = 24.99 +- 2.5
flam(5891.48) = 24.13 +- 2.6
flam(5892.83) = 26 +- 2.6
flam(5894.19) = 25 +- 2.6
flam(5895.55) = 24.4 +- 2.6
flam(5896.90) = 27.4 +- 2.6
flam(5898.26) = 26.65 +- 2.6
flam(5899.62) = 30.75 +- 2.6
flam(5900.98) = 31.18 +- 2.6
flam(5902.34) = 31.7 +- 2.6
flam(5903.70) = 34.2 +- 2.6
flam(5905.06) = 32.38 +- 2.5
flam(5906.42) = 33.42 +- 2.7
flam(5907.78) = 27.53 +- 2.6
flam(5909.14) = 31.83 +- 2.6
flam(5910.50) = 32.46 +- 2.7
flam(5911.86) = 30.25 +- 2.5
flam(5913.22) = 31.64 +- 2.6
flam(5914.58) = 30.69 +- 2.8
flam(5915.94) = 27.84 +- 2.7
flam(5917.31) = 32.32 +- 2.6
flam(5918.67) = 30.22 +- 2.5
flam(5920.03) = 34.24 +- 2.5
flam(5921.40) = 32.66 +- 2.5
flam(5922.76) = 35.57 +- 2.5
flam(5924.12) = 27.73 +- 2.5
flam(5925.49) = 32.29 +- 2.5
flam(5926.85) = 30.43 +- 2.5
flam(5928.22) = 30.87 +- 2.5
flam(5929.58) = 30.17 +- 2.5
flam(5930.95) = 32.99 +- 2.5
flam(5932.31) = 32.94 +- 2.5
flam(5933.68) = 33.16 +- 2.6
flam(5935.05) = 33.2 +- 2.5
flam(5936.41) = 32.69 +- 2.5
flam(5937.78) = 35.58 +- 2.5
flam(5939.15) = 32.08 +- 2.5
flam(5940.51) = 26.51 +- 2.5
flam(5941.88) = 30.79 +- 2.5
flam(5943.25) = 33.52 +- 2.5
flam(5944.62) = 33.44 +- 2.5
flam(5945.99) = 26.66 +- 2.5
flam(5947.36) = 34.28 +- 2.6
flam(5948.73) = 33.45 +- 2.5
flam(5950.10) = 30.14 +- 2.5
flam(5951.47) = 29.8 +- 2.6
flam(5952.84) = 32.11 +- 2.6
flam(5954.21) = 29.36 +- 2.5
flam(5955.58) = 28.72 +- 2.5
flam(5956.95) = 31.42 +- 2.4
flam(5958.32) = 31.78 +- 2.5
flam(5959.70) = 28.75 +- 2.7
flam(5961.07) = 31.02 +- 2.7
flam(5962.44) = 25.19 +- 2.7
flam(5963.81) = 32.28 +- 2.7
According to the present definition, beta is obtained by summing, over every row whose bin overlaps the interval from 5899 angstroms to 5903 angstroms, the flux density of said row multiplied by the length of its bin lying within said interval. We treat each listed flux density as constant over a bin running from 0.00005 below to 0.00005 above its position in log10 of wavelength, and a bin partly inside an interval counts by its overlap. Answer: 125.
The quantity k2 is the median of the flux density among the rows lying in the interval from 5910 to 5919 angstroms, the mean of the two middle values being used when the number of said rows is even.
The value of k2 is 30.7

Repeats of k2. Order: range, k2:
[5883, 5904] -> 28.6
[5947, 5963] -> 30.6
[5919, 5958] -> 32.2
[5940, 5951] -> 32.1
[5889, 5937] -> 31.2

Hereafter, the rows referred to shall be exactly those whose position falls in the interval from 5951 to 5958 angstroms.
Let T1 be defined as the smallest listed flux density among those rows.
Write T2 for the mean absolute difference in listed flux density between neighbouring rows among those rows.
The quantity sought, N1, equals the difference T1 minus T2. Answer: 26.6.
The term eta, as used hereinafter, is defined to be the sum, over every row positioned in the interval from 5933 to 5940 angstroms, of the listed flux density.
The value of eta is 167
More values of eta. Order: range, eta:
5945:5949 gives 94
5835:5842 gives 153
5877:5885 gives 202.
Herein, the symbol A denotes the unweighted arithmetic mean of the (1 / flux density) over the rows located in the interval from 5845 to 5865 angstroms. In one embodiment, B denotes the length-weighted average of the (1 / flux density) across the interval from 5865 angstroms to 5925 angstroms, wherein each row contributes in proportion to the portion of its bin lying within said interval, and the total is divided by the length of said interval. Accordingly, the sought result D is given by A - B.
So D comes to -0.002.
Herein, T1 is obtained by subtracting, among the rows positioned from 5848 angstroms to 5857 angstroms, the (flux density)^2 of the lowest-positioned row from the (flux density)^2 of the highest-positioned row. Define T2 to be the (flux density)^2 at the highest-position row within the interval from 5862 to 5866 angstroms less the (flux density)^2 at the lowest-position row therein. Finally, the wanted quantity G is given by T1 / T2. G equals -6.7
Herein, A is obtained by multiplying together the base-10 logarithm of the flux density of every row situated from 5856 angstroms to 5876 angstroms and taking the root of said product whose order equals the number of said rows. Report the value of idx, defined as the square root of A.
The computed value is 1.23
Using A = 1.50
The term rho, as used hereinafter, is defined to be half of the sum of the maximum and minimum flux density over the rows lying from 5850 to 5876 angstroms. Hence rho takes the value 32.4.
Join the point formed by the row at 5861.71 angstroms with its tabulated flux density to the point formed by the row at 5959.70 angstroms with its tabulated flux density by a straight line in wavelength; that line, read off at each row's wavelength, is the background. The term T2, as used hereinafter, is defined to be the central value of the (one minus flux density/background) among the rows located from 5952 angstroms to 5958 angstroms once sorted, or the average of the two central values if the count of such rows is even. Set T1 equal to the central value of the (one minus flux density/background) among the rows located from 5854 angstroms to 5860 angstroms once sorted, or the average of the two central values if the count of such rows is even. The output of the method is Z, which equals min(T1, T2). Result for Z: -0.05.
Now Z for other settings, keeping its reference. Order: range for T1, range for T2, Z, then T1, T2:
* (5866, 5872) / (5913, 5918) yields 0.04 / 0.10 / 0.04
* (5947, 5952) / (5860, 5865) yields -0.08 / -0.08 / 0.11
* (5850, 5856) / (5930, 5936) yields -0.07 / 0.07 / -0.07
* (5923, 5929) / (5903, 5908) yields 0.00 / 0.02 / 0.00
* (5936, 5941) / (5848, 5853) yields -0.06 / -0.06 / 0.10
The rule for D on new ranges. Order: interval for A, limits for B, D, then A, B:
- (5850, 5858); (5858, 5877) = 0.000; 0.0309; 0.0313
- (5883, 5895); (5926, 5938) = 0.005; 0.0358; 0.0310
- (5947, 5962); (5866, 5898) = -0.001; 0.0324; 0.0332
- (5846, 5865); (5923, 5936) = -0.001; 0.0304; 0.0317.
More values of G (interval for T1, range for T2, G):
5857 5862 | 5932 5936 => 32.1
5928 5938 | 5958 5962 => -6.6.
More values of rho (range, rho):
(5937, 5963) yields 30.4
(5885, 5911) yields 29.9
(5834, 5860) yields 32.5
